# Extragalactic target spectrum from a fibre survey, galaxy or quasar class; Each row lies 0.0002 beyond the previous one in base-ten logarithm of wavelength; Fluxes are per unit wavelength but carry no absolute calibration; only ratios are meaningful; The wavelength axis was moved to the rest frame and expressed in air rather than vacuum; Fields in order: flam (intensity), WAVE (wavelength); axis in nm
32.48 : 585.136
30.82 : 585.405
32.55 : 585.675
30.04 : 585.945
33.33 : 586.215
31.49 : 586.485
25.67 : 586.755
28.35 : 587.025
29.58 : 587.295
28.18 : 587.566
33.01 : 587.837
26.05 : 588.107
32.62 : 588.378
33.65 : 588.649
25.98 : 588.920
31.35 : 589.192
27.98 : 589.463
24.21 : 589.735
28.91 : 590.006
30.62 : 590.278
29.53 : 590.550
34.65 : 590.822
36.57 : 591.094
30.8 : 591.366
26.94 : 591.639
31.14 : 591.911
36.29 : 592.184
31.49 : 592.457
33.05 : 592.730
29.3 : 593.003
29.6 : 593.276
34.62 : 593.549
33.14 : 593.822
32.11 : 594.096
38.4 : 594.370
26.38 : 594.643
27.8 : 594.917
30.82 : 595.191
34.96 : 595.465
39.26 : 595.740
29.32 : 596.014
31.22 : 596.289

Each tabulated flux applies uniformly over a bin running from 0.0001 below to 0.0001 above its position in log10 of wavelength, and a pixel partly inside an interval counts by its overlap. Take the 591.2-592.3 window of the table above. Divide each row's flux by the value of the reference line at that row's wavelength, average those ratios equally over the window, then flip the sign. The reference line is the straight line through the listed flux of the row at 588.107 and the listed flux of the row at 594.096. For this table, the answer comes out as -1.05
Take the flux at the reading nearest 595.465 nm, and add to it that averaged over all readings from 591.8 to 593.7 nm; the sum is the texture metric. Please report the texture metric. 67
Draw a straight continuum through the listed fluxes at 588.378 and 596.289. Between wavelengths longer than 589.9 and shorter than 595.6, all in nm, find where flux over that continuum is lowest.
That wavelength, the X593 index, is 594.643 nm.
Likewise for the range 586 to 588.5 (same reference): 586.755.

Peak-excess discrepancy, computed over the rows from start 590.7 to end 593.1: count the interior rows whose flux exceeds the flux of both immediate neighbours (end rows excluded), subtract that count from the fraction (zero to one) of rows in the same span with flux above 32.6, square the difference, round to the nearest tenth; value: 6.5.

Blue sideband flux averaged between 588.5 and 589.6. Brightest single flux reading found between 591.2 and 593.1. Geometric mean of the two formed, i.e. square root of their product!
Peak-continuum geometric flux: 32.9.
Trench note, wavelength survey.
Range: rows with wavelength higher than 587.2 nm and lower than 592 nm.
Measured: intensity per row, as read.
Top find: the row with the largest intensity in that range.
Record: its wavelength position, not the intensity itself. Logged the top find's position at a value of 591.094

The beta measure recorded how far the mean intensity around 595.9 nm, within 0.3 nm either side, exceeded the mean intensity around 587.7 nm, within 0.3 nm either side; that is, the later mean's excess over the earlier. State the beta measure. 3.7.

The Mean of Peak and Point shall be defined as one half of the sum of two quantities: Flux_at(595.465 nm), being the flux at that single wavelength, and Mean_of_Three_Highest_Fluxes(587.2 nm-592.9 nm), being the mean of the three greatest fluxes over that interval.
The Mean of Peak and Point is 35.4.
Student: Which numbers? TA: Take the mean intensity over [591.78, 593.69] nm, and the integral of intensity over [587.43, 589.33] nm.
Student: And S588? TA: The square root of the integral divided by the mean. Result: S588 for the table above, 1.33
